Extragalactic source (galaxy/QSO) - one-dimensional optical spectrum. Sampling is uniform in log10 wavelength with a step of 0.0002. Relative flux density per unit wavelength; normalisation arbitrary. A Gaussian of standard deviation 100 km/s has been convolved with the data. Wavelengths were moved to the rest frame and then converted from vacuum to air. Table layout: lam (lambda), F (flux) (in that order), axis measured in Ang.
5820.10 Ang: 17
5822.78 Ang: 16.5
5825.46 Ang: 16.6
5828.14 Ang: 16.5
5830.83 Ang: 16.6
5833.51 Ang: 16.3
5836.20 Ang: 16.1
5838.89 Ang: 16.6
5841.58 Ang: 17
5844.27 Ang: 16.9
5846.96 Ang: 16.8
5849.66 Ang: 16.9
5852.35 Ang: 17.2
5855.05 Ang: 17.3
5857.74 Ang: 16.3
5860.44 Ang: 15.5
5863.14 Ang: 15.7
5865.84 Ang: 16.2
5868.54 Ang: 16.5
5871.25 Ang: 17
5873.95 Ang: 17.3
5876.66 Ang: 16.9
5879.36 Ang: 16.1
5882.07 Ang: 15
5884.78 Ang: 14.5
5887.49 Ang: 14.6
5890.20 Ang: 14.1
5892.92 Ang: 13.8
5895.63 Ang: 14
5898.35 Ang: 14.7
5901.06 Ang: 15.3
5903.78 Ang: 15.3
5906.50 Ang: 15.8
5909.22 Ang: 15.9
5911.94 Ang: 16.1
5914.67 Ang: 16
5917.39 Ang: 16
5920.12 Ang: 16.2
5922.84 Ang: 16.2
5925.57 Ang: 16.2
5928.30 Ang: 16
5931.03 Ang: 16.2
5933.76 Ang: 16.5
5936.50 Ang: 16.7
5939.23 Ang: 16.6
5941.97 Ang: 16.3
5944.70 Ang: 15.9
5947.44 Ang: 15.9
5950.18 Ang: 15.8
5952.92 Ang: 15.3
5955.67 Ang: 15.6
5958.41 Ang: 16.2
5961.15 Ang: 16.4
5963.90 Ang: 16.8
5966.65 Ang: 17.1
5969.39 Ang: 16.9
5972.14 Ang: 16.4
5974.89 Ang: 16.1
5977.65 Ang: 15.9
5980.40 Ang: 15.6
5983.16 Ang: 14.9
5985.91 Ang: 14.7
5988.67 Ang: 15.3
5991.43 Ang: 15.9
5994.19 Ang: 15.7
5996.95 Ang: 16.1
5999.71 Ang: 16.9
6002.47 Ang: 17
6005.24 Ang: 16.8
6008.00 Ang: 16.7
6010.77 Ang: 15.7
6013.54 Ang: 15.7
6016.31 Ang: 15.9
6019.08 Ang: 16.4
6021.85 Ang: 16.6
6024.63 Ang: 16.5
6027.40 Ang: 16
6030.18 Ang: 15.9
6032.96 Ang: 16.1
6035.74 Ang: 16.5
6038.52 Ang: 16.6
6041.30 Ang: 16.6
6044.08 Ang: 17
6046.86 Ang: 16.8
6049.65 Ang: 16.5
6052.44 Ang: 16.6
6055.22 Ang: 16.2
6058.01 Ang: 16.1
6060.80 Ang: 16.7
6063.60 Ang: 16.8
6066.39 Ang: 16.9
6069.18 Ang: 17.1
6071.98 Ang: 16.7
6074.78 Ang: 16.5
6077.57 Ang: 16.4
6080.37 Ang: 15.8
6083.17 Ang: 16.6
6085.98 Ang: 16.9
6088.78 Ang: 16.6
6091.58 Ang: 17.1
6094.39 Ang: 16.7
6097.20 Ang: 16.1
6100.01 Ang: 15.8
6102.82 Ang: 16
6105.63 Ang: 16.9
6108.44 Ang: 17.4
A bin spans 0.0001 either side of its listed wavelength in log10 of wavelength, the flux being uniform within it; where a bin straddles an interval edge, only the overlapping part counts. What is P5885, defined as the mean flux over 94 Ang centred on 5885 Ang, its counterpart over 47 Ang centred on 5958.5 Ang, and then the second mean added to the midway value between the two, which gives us 32.3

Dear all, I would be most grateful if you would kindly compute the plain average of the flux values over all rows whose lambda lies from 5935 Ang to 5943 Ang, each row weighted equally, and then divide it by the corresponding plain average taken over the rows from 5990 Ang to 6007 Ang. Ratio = 1.01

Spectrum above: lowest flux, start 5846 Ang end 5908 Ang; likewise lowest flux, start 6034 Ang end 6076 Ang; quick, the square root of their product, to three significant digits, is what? 14.9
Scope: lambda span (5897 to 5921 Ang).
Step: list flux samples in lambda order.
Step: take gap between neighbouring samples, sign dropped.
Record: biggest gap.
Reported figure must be 0.60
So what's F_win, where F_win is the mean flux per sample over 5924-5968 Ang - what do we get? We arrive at 16.2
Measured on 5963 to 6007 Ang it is 16.1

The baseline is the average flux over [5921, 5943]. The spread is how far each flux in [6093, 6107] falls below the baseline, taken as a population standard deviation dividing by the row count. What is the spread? 0.42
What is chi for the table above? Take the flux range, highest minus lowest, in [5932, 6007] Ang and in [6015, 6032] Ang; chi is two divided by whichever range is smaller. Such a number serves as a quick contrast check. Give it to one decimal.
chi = 2.9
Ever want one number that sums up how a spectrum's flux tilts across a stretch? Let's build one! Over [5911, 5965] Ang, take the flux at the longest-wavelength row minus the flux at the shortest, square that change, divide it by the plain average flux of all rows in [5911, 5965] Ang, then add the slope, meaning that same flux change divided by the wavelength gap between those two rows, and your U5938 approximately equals 0.04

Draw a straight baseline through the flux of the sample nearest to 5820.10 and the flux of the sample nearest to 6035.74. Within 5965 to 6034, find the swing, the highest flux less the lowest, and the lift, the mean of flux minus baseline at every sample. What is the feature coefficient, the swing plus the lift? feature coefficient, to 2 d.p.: 1.93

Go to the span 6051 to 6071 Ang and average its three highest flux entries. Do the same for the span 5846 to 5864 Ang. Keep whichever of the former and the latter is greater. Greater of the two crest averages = 17.1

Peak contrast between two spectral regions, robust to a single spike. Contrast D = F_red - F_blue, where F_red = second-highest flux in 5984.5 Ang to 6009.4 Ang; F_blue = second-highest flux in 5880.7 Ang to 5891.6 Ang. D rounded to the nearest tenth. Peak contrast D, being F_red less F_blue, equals 2.3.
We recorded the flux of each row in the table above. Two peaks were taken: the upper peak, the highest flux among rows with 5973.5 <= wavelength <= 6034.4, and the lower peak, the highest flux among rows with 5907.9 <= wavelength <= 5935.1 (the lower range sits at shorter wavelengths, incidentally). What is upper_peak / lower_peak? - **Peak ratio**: 1.030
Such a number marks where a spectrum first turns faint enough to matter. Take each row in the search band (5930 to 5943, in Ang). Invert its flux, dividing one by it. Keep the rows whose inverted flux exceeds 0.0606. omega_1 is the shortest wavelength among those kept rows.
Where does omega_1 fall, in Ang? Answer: 5931.03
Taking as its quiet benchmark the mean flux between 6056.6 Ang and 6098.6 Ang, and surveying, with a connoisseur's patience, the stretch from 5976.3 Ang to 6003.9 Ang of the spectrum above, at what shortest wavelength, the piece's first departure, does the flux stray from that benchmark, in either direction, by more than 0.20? 5977.65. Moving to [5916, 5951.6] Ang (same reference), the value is 5917.39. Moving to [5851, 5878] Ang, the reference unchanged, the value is 5852.35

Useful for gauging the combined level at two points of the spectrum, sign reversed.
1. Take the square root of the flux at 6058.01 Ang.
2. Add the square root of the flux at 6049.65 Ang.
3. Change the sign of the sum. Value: -8.07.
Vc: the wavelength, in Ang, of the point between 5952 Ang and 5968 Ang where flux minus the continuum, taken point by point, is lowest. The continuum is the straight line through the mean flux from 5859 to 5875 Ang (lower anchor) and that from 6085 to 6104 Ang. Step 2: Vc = 5952.92 Ang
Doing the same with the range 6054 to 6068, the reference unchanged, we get 6058.01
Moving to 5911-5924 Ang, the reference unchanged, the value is 5917.39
